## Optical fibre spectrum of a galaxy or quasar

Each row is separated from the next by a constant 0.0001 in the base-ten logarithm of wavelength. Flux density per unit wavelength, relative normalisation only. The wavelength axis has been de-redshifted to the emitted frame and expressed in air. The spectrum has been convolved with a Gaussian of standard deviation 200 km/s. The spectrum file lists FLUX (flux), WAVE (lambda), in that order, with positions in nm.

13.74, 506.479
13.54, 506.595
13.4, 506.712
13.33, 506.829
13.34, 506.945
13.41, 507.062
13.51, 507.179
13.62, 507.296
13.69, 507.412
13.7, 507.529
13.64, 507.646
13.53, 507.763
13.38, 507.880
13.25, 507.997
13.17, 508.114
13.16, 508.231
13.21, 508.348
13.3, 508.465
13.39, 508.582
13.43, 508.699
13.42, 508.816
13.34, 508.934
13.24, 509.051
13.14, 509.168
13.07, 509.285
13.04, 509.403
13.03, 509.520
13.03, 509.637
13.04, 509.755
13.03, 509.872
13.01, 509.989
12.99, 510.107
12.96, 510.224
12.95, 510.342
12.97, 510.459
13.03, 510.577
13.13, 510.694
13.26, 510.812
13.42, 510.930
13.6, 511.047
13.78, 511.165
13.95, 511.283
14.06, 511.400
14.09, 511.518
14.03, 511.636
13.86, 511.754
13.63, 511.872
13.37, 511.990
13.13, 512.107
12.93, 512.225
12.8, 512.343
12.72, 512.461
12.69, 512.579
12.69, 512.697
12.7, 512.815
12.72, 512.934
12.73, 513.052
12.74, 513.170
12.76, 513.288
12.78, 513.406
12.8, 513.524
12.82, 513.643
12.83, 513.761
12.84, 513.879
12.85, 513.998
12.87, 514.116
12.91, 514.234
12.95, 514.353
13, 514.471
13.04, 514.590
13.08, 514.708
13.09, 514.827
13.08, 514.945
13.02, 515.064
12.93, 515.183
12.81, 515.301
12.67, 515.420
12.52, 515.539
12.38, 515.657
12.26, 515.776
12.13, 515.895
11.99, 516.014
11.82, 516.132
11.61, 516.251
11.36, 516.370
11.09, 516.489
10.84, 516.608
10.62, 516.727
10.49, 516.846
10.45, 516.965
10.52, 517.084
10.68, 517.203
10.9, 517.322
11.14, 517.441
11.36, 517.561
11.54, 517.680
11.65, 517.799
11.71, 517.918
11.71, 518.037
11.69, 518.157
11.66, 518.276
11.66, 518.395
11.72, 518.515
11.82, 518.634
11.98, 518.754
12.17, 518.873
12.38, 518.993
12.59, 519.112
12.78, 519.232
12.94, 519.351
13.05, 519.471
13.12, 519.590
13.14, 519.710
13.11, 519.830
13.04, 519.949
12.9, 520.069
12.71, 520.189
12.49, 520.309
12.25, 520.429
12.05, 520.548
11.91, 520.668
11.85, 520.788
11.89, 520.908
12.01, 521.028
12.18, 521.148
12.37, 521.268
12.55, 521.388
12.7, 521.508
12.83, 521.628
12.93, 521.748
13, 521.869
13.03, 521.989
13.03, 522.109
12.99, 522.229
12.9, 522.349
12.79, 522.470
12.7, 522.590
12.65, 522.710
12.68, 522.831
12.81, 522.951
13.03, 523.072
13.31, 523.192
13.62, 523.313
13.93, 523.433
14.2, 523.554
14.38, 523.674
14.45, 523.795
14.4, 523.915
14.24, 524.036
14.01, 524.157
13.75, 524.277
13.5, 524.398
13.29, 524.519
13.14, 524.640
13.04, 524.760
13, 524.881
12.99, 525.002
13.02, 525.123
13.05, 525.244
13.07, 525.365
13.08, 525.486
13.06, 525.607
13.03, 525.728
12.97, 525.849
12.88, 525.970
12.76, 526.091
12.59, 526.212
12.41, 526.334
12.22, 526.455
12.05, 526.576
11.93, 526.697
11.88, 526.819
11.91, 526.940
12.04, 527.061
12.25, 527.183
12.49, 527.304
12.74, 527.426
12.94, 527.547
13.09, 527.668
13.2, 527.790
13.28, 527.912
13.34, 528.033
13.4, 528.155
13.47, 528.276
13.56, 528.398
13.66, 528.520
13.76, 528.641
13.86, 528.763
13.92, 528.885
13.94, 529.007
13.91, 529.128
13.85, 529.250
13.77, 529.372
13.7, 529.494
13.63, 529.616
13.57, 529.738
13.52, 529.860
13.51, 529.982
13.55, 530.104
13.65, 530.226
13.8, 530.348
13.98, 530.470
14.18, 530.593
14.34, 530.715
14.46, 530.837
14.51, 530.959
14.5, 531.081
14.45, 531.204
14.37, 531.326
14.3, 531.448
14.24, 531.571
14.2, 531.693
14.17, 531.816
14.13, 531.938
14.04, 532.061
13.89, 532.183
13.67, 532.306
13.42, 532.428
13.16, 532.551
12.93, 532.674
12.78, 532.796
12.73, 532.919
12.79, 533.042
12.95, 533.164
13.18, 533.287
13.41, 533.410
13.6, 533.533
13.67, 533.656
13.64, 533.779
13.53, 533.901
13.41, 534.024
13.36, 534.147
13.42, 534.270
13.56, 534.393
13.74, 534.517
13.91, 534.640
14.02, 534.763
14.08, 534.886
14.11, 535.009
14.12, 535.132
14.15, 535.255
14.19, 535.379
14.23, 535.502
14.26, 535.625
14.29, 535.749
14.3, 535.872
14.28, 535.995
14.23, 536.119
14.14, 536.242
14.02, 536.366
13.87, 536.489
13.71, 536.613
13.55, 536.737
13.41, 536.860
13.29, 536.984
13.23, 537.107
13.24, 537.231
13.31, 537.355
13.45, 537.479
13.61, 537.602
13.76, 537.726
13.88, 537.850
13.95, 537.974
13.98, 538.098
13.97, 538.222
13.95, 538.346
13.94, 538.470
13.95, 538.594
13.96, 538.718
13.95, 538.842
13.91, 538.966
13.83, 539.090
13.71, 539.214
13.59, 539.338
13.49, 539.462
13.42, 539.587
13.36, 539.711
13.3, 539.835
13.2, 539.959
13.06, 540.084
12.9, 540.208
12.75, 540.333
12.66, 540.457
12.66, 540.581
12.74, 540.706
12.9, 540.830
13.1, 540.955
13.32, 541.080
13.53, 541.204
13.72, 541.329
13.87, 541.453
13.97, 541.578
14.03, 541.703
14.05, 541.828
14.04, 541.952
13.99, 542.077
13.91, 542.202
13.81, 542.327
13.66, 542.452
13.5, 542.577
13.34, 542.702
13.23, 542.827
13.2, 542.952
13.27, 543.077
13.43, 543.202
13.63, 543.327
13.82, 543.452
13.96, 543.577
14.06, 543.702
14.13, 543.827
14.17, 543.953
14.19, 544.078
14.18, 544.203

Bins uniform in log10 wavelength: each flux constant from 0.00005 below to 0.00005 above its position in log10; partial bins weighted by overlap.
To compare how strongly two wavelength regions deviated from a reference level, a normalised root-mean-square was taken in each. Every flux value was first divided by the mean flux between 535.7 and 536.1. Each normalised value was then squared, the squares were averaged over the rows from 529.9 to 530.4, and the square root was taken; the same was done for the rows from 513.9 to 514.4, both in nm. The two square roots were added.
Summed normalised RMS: 1.86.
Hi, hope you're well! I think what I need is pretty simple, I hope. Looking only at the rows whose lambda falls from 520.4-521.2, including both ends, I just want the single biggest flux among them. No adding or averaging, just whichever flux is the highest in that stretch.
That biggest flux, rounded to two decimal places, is 12.25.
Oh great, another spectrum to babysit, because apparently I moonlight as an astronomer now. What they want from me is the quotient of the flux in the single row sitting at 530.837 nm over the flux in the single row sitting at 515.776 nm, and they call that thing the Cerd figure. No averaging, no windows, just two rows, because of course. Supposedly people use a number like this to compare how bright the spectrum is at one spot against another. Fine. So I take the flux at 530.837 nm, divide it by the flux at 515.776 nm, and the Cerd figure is 1.18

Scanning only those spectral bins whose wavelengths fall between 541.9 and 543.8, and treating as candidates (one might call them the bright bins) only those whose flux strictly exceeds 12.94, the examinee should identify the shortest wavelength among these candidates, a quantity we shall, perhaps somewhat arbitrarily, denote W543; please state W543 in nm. 541.952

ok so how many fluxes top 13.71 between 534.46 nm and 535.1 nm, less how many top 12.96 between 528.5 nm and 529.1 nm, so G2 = 0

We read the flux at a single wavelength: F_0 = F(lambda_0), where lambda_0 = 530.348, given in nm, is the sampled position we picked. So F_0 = 13.8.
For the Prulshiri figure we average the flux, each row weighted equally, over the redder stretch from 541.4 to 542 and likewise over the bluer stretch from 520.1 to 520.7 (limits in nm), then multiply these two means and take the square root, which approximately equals 13.1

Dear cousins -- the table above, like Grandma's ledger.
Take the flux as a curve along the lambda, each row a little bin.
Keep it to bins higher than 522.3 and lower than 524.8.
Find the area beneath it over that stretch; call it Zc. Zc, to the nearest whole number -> 34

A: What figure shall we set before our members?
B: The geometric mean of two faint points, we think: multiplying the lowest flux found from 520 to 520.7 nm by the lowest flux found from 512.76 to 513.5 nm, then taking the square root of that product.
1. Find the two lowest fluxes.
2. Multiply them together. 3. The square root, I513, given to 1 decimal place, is 12.3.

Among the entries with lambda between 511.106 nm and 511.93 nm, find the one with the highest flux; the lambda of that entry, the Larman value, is 511.518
